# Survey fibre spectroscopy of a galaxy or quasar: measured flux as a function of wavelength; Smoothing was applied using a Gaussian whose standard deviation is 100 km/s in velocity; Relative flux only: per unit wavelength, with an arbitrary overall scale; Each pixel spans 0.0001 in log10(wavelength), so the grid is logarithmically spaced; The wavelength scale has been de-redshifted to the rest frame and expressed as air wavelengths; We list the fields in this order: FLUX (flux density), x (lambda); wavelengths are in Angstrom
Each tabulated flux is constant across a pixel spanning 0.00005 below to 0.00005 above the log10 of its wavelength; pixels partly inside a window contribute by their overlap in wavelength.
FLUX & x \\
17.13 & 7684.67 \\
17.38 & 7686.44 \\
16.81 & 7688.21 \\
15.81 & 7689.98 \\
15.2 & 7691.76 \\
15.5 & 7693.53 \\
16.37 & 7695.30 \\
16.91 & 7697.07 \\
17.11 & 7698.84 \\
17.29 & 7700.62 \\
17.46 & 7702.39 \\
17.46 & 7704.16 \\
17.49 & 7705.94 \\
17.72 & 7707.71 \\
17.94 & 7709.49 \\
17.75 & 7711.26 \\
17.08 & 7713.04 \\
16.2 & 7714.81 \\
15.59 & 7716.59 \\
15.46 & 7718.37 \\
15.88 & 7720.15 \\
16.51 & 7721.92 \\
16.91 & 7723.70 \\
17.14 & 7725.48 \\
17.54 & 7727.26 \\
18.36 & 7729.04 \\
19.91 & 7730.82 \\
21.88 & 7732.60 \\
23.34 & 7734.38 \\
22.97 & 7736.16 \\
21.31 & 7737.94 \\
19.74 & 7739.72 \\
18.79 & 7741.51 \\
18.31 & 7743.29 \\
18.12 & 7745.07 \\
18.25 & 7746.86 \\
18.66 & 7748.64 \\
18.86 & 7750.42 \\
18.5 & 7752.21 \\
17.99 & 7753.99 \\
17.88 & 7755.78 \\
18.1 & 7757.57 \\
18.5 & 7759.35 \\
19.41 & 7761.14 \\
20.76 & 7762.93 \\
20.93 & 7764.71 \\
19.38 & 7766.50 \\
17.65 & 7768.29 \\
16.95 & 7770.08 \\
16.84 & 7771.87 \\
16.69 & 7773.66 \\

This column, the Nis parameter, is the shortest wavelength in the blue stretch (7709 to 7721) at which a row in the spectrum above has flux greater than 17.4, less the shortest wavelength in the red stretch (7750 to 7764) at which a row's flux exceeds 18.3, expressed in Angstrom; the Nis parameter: -40.9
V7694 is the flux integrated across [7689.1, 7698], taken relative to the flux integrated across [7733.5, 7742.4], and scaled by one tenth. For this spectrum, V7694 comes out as 0.075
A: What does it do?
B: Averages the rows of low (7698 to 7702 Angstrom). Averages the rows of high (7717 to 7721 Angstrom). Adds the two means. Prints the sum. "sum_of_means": 33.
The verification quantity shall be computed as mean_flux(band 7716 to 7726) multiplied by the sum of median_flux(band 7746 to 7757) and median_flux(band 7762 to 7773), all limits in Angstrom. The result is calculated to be 599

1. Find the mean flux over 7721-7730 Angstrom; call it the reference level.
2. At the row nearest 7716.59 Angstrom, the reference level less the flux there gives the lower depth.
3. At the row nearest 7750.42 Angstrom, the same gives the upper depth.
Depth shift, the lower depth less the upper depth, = 3.3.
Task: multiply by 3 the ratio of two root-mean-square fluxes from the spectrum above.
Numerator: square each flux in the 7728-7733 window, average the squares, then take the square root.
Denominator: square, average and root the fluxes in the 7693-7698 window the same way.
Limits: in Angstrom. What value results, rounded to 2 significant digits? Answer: 3.7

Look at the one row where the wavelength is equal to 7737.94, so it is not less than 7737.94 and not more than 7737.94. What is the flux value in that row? 21.31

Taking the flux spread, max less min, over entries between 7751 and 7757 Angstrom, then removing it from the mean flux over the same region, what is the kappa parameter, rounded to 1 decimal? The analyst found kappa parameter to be 17.5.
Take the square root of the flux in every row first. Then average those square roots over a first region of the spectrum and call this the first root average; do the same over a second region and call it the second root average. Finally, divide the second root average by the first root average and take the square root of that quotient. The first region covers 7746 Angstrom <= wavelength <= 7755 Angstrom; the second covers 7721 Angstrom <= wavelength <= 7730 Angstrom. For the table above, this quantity 0.98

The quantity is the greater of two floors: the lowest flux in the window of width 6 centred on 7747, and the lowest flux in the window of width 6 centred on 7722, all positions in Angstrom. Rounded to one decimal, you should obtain 18.1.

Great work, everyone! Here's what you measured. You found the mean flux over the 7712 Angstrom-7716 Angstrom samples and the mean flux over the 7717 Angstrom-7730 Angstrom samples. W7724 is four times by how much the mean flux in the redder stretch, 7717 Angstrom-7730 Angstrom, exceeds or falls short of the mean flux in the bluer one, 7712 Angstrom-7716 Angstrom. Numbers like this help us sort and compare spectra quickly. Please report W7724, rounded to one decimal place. 0.8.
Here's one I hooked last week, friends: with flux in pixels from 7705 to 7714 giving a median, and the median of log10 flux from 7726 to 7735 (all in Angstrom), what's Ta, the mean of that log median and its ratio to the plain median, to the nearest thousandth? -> 0.686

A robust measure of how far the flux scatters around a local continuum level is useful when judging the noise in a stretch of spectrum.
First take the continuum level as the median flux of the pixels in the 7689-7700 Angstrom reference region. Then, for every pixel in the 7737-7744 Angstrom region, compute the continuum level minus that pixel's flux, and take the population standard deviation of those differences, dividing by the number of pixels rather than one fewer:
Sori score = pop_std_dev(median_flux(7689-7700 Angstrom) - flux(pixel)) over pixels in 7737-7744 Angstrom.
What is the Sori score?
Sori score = 1.1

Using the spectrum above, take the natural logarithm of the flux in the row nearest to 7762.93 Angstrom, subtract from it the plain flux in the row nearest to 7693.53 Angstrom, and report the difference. -12.5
